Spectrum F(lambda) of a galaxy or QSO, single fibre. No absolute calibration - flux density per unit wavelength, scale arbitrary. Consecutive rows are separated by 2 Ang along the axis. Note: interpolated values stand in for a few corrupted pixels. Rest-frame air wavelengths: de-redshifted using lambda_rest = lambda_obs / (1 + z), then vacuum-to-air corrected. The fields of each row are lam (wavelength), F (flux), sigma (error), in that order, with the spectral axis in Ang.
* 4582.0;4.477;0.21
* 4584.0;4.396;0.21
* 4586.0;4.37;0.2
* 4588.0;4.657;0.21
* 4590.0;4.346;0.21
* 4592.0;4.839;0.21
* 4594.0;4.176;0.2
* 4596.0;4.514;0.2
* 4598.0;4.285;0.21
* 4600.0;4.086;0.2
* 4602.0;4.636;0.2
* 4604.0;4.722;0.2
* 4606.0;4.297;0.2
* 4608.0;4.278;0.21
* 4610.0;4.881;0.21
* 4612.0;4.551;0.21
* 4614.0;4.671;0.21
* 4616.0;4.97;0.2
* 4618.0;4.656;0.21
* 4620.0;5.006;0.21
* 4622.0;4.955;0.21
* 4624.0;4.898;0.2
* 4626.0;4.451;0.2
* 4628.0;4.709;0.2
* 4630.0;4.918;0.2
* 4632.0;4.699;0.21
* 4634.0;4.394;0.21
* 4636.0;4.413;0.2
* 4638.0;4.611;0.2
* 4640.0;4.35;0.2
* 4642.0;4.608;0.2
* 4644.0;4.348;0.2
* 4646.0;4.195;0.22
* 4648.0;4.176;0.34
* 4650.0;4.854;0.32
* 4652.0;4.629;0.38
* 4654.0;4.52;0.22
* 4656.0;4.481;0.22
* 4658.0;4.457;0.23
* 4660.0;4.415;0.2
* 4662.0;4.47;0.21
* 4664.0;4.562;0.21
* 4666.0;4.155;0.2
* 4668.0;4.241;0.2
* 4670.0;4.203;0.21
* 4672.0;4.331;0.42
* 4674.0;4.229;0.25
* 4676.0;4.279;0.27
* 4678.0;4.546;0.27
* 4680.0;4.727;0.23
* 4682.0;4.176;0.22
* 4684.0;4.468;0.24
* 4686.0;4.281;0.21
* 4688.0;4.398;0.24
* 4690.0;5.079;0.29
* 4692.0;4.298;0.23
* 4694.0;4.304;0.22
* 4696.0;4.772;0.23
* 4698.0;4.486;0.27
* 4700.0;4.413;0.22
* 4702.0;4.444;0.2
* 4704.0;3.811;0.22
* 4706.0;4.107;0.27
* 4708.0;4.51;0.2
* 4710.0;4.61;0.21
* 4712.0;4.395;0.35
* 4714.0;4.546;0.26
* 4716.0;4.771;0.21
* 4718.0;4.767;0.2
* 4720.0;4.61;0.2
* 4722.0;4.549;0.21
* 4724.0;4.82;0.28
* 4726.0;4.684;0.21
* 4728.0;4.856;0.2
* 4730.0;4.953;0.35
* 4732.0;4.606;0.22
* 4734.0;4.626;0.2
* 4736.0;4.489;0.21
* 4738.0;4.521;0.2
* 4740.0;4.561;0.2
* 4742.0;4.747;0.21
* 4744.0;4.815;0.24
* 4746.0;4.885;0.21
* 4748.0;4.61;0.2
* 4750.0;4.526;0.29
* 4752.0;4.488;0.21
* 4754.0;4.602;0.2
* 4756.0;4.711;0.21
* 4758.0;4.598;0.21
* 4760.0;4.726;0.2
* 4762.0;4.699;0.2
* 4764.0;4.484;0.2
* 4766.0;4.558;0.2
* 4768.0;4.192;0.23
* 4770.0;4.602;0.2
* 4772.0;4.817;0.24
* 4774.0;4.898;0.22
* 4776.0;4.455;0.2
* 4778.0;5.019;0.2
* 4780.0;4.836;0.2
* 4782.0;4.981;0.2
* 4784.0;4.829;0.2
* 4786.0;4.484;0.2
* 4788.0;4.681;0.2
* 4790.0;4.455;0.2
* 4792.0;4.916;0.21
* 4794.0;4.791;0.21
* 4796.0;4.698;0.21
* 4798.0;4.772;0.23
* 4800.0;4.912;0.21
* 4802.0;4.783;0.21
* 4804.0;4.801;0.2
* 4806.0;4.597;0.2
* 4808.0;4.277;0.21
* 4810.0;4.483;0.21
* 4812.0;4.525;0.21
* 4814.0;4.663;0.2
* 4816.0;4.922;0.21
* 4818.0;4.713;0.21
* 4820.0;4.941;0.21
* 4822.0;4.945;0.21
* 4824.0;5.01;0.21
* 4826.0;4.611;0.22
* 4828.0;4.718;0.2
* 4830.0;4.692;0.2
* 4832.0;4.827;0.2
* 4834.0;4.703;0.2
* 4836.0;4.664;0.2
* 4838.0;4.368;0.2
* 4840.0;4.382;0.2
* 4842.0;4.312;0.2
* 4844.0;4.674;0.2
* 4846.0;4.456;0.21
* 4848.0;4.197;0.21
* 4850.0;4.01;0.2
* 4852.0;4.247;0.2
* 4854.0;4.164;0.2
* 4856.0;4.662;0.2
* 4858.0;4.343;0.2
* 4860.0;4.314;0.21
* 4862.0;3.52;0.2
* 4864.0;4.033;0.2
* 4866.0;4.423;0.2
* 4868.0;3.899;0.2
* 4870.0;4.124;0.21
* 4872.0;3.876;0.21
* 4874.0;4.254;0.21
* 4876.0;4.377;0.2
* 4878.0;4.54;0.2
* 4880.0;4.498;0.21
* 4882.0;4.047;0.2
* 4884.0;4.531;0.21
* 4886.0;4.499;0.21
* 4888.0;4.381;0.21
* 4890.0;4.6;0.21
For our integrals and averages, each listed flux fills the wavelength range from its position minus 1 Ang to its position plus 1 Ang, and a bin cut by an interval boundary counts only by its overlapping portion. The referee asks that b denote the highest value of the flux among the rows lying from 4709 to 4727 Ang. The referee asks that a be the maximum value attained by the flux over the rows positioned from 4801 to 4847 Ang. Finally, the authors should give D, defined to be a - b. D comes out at 0.19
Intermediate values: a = 5.01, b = 4.82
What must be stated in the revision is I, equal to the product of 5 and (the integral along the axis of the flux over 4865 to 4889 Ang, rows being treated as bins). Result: 514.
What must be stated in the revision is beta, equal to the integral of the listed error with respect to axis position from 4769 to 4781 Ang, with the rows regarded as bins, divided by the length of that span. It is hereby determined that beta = 0.210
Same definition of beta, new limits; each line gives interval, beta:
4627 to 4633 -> 0.203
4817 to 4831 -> 0.209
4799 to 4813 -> 0.207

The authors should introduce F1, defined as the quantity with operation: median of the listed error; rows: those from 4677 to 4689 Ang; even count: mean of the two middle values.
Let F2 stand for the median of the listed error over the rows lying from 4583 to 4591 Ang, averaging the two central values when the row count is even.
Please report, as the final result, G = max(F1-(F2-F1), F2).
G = 0.260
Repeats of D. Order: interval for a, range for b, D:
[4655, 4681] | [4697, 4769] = -0.23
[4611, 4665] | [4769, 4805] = -0.01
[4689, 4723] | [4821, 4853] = 0.07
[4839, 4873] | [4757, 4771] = -0.05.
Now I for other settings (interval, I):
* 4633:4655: 491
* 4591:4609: 398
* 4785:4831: 1084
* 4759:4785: 611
